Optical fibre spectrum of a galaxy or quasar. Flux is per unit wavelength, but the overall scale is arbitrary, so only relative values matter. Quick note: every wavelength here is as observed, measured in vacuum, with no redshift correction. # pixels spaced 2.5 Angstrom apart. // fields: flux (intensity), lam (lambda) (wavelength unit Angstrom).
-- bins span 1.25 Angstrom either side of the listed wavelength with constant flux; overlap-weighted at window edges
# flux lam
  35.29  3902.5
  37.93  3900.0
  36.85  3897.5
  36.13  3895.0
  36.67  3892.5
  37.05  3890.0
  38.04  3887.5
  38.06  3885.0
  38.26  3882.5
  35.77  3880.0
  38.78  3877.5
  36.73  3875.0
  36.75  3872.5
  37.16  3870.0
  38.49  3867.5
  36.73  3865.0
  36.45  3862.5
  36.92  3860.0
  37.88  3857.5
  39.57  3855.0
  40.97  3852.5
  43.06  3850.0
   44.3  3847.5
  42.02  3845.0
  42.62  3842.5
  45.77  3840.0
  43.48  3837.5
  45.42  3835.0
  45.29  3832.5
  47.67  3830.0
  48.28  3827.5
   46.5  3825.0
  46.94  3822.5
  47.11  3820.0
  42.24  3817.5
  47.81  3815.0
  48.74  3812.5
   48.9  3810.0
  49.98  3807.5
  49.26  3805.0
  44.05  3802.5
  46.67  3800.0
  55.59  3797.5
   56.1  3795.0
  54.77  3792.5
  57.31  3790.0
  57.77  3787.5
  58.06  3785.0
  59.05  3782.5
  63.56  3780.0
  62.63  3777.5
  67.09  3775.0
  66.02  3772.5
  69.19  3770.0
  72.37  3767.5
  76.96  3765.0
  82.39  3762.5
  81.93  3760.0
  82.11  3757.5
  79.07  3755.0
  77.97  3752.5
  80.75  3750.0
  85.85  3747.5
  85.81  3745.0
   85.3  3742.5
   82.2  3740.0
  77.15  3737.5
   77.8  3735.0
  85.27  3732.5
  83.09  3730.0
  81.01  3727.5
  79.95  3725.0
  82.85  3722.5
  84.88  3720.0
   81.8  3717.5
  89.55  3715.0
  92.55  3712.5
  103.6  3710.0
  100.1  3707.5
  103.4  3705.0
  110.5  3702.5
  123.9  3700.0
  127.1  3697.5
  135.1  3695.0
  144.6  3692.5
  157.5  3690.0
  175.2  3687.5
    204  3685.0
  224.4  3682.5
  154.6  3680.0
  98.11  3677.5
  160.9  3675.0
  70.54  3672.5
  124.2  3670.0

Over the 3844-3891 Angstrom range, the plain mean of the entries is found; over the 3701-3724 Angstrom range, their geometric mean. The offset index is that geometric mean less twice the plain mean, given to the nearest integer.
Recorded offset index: 17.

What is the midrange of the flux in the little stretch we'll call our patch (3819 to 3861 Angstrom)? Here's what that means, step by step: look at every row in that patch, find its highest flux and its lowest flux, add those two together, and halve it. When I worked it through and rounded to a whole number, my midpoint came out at 43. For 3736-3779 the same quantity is 74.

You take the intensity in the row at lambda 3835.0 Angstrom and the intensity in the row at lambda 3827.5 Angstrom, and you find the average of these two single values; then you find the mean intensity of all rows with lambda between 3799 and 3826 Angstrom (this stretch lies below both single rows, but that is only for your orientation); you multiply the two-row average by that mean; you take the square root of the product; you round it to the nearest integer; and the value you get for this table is 47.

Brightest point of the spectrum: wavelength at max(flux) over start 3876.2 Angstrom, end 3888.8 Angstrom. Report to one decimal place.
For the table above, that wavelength 3877.5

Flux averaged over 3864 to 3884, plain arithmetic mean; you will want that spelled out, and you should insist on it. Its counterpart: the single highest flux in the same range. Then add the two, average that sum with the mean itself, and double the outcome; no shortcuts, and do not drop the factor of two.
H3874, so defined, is 113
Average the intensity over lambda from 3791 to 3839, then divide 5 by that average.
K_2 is 0.10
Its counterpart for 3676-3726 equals 0.04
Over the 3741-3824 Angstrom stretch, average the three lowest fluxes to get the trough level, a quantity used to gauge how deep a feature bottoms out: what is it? 44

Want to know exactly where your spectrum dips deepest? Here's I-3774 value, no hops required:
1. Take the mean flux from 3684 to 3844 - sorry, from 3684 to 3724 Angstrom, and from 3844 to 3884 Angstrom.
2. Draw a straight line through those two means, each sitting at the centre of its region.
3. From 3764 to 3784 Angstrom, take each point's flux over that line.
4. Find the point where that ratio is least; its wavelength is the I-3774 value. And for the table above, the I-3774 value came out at 3782.5 Angstrom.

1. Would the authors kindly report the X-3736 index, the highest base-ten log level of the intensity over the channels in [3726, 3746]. 1.9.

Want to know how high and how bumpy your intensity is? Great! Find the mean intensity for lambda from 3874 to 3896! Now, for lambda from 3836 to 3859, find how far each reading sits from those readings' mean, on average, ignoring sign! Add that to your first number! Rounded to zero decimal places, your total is 39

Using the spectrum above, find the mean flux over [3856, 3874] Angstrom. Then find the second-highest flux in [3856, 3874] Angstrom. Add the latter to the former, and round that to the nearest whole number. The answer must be 75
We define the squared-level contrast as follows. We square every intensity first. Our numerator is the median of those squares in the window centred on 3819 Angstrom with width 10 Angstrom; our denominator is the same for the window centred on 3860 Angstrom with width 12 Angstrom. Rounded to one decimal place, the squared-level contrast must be 1.6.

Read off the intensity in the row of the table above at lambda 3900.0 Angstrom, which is 37.93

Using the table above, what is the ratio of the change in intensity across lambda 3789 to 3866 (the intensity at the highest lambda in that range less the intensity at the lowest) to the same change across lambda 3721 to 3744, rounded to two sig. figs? -8.4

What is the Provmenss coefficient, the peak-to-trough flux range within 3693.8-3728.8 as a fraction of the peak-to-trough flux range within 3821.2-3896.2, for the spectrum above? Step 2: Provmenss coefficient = 4.4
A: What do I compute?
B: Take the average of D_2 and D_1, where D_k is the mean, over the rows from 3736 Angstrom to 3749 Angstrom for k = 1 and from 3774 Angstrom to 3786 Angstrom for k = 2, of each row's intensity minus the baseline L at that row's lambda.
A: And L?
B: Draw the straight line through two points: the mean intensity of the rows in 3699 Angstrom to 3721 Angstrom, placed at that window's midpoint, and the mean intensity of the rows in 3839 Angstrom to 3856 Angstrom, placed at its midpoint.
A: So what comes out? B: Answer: -5.3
